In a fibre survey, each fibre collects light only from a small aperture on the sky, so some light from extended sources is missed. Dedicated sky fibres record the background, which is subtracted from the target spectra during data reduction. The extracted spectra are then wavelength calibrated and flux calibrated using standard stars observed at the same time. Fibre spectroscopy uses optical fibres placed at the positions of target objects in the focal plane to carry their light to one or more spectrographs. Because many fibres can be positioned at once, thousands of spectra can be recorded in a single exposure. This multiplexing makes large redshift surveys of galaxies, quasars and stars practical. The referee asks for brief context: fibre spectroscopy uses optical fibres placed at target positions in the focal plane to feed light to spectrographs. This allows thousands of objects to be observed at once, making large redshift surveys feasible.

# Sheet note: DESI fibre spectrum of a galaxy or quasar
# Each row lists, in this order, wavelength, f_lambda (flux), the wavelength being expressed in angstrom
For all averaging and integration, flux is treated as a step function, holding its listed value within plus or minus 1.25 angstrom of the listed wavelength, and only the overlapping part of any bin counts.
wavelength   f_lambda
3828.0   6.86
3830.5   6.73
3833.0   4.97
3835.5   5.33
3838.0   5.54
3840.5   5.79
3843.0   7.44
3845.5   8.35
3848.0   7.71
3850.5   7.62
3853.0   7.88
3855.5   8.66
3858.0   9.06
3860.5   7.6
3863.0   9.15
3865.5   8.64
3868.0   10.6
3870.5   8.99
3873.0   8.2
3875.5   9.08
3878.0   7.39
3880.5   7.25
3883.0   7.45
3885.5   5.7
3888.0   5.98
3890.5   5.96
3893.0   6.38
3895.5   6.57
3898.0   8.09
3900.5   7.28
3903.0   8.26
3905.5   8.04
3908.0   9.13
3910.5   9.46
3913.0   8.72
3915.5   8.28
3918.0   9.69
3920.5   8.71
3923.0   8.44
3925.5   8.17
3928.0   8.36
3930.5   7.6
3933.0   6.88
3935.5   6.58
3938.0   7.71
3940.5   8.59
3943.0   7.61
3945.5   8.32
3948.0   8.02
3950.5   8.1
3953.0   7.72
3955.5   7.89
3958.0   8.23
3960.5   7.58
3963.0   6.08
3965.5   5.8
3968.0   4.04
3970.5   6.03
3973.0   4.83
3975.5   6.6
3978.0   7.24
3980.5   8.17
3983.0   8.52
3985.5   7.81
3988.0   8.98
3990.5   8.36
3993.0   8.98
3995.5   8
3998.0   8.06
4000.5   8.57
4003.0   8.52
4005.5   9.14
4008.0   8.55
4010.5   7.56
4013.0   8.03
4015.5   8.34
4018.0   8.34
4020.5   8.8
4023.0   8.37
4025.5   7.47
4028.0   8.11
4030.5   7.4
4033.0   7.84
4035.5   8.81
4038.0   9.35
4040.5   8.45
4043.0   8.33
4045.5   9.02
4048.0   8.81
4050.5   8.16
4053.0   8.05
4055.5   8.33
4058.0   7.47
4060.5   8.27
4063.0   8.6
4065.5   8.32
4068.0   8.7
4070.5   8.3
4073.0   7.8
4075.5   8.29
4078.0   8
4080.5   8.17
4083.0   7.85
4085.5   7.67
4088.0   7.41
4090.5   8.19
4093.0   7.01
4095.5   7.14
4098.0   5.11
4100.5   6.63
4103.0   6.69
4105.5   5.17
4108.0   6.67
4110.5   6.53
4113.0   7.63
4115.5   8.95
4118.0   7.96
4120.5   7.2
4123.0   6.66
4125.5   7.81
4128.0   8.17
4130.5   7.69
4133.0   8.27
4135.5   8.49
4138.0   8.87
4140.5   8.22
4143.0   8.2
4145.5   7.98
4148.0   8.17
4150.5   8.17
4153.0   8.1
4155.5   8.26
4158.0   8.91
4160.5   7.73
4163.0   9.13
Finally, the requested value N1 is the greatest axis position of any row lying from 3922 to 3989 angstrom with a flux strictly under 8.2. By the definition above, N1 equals 3985.5 angstrom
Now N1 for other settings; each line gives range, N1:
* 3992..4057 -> 4053.0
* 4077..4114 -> 4113.0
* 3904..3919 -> 3905.5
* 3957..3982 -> 3980.5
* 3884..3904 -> 3900.5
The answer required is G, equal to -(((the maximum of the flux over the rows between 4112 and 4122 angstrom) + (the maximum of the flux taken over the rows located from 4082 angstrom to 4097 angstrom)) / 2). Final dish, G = -8.57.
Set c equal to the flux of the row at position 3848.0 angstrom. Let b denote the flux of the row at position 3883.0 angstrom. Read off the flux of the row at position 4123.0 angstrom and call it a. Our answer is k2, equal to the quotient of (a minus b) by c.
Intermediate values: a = 6.66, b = 7.45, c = 7.71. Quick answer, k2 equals -0.10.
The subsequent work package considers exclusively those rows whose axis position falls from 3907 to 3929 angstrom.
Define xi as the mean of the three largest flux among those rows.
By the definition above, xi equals 9.4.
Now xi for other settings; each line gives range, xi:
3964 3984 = 8.0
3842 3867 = 9.0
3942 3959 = 8.2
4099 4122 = 8.2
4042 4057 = 8.7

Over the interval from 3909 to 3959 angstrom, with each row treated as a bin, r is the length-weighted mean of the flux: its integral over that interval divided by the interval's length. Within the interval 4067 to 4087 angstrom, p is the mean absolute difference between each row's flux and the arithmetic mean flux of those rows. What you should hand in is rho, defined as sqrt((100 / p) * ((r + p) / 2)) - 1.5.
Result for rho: 38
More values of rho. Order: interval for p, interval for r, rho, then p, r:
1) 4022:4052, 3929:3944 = 28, 0.46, 7.5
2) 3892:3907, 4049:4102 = 23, 0.69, 7.8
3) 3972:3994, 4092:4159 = 19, 1.00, 7.6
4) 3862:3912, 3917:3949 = 19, 1.10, 8.0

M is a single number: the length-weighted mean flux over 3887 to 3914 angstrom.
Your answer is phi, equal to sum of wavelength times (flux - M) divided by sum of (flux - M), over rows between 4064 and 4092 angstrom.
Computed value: 4074.0 angstrom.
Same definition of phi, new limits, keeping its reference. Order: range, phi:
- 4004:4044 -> 4024.5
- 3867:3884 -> 3869.3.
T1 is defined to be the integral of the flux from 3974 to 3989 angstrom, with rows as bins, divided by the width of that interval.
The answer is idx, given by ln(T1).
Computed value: 2.06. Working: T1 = 7.8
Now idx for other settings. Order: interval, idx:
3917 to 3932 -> 2.13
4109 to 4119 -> 2.05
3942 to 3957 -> 2.07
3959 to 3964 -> 1.94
